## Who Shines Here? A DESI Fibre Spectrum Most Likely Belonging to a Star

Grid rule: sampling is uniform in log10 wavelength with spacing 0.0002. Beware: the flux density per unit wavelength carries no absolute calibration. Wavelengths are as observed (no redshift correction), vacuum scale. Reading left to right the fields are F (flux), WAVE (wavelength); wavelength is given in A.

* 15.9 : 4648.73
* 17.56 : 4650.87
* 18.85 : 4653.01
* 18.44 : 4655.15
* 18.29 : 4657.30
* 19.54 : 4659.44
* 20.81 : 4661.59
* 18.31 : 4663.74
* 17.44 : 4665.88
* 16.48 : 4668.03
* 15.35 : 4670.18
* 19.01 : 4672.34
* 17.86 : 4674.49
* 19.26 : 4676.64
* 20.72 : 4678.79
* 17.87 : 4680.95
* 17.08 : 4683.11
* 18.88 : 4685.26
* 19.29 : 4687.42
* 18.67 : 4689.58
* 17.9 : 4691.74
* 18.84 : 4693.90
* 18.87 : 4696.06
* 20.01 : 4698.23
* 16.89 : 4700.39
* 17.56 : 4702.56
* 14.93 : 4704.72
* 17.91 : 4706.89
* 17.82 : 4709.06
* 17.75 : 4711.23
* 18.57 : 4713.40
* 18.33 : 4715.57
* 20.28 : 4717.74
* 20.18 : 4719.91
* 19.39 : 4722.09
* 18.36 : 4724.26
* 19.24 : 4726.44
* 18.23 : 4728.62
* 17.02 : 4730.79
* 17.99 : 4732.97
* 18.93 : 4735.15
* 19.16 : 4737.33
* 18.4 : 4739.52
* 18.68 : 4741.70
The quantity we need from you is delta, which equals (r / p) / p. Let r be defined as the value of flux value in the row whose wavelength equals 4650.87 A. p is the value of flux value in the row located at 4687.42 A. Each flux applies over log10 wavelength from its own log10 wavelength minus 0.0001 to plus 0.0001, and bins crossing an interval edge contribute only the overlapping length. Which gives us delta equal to 0.047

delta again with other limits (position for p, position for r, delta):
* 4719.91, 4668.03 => 0.040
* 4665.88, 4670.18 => 0.050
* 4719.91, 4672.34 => 0.047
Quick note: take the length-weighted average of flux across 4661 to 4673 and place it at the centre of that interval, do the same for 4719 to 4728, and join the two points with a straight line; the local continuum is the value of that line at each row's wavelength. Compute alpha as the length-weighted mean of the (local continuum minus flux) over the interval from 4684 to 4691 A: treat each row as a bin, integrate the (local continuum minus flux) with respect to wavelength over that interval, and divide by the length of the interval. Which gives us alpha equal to -0.6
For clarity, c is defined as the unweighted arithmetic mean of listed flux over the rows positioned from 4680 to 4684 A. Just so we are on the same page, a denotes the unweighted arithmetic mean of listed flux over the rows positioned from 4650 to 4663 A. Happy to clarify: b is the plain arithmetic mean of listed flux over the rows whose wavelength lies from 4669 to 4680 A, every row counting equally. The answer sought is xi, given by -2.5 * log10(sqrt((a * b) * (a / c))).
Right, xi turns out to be -3.22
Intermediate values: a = 18.9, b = 18.4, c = 17.5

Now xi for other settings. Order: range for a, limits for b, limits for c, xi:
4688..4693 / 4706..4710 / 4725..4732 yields -3.15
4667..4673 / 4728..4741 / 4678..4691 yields -3.06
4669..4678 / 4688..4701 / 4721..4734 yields -3.13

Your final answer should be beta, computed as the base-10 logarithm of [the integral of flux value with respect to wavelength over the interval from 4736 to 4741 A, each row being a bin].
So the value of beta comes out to 1.97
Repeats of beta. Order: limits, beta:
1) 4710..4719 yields 2.23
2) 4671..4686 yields 2.45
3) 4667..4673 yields 2.00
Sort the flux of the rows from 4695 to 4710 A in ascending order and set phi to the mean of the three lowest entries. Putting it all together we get 16.5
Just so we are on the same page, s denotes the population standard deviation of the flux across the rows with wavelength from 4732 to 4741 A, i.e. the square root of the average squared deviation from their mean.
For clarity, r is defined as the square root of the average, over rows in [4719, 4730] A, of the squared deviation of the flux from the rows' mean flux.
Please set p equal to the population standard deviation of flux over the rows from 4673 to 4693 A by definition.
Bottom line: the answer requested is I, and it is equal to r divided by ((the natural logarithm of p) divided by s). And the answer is 16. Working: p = 1.02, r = 0.7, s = 0.5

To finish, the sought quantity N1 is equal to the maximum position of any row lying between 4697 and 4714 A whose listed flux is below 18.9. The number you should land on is 4713.40 A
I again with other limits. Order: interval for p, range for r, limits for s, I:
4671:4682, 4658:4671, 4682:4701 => 32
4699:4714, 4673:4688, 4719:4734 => 13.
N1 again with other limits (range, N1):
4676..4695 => 4693.90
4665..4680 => 4674.49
